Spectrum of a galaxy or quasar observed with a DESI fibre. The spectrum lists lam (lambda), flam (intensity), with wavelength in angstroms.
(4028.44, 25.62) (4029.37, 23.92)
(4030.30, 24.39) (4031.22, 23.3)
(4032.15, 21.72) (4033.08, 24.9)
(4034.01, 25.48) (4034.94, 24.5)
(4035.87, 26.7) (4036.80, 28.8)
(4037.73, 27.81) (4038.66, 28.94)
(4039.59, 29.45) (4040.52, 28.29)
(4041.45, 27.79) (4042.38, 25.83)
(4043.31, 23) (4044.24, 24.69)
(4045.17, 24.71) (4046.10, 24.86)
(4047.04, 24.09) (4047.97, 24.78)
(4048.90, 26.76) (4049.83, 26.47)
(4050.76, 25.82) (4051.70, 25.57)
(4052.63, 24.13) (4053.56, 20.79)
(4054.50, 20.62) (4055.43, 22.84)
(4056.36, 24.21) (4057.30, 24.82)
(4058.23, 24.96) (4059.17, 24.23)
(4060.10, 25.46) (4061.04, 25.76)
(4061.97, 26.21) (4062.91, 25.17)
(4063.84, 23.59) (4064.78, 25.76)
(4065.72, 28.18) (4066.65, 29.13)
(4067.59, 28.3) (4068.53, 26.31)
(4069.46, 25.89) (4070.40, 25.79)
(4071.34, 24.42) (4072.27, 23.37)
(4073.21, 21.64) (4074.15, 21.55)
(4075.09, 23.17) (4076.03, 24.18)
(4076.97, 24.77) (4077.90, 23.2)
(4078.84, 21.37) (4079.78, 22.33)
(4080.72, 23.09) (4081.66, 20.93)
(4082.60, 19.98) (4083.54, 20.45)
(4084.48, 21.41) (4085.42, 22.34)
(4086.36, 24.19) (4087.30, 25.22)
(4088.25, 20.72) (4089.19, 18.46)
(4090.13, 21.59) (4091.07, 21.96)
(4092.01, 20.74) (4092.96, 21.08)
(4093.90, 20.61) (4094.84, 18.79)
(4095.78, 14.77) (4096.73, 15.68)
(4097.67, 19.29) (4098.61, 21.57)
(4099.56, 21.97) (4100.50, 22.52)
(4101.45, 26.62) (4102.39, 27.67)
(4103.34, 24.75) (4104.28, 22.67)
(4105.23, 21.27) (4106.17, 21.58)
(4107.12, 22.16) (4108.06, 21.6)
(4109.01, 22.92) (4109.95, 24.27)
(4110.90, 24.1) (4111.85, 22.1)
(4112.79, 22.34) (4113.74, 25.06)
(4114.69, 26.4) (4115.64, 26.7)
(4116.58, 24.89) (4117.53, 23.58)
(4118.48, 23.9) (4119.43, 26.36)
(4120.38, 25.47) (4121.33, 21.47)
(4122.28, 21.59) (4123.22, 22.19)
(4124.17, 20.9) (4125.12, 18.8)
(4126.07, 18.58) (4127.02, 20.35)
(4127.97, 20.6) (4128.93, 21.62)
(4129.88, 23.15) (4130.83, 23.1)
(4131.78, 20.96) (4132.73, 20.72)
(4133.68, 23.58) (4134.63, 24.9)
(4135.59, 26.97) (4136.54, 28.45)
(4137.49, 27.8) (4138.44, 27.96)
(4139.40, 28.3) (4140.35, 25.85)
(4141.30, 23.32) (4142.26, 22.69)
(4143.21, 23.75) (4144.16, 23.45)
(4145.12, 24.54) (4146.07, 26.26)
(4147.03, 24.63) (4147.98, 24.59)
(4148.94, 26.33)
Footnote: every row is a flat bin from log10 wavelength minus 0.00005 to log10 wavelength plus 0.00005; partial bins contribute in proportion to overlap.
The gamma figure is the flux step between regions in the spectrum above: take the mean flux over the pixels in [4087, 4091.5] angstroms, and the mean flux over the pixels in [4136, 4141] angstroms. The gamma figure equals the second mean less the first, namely 6.1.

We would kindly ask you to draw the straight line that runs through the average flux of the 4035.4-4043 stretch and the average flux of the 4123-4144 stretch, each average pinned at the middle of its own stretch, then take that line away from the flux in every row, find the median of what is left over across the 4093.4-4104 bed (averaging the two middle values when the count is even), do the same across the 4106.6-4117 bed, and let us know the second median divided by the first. 0.1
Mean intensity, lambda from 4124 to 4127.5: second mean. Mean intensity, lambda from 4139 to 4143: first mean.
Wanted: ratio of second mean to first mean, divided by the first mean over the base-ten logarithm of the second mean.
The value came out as 0.041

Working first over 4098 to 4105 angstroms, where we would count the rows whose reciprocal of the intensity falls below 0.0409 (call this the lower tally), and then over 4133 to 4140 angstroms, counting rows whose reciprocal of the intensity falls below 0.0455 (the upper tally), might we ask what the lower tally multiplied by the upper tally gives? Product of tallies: 21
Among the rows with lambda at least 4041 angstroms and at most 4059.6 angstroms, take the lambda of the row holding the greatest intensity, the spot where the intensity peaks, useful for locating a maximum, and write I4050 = 4041.45 angstroms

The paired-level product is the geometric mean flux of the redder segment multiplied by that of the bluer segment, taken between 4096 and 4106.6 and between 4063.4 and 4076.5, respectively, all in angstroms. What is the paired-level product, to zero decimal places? 552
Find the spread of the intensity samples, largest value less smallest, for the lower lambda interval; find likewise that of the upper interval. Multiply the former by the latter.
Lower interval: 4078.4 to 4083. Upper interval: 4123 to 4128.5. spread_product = 11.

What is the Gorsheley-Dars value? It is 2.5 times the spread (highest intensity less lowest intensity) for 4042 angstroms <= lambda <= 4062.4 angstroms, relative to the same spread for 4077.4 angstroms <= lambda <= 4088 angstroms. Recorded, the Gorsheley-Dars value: 2.9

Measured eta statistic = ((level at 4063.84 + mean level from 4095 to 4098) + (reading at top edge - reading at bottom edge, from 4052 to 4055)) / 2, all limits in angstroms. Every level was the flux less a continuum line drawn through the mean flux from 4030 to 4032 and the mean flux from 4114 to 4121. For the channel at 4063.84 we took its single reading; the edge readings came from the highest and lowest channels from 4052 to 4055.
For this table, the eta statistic -6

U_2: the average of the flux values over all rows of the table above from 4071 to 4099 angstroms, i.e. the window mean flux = 21.4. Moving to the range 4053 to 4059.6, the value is 23.2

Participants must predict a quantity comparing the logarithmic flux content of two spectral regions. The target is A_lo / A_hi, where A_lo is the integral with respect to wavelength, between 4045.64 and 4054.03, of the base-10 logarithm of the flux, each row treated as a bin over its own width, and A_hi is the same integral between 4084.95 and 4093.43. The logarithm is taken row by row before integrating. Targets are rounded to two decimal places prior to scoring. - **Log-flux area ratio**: 1.03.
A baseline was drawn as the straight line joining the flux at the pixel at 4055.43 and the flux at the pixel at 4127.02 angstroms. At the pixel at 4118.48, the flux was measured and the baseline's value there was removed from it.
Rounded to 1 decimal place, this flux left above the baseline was 3.3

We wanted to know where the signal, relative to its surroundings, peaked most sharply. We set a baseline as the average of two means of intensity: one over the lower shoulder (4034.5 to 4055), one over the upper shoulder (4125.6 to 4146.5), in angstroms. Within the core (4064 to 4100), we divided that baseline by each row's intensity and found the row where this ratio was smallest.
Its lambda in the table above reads 4066.65 angstroms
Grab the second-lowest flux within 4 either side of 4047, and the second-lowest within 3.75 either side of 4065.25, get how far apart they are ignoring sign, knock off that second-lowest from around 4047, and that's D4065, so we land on -23.0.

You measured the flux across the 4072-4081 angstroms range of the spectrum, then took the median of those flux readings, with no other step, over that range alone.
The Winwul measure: 23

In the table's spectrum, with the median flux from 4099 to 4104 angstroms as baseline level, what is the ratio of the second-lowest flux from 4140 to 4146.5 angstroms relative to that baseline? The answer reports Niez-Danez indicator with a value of 0.94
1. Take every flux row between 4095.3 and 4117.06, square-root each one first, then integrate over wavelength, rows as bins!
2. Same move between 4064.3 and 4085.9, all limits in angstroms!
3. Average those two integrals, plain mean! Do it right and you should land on 104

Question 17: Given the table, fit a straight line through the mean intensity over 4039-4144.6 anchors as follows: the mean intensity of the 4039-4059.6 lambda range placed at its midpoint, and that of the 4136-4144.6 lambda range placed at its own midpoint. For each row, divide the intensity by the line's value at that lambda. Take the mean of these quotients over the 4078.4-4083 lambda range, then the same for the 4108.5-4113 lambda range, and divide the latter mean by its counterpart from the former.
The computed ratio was 1.06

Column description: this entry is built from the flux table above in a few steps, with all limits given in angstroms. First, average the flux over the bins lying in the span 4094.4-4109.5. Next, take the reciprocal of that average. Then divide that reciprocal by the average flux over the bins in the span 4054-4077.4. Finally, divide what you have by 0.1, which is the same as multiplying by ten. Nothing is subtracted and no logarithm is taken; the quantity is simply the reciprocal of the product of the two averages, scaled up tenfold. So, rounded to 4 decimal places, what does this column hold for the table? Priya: 0.0186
